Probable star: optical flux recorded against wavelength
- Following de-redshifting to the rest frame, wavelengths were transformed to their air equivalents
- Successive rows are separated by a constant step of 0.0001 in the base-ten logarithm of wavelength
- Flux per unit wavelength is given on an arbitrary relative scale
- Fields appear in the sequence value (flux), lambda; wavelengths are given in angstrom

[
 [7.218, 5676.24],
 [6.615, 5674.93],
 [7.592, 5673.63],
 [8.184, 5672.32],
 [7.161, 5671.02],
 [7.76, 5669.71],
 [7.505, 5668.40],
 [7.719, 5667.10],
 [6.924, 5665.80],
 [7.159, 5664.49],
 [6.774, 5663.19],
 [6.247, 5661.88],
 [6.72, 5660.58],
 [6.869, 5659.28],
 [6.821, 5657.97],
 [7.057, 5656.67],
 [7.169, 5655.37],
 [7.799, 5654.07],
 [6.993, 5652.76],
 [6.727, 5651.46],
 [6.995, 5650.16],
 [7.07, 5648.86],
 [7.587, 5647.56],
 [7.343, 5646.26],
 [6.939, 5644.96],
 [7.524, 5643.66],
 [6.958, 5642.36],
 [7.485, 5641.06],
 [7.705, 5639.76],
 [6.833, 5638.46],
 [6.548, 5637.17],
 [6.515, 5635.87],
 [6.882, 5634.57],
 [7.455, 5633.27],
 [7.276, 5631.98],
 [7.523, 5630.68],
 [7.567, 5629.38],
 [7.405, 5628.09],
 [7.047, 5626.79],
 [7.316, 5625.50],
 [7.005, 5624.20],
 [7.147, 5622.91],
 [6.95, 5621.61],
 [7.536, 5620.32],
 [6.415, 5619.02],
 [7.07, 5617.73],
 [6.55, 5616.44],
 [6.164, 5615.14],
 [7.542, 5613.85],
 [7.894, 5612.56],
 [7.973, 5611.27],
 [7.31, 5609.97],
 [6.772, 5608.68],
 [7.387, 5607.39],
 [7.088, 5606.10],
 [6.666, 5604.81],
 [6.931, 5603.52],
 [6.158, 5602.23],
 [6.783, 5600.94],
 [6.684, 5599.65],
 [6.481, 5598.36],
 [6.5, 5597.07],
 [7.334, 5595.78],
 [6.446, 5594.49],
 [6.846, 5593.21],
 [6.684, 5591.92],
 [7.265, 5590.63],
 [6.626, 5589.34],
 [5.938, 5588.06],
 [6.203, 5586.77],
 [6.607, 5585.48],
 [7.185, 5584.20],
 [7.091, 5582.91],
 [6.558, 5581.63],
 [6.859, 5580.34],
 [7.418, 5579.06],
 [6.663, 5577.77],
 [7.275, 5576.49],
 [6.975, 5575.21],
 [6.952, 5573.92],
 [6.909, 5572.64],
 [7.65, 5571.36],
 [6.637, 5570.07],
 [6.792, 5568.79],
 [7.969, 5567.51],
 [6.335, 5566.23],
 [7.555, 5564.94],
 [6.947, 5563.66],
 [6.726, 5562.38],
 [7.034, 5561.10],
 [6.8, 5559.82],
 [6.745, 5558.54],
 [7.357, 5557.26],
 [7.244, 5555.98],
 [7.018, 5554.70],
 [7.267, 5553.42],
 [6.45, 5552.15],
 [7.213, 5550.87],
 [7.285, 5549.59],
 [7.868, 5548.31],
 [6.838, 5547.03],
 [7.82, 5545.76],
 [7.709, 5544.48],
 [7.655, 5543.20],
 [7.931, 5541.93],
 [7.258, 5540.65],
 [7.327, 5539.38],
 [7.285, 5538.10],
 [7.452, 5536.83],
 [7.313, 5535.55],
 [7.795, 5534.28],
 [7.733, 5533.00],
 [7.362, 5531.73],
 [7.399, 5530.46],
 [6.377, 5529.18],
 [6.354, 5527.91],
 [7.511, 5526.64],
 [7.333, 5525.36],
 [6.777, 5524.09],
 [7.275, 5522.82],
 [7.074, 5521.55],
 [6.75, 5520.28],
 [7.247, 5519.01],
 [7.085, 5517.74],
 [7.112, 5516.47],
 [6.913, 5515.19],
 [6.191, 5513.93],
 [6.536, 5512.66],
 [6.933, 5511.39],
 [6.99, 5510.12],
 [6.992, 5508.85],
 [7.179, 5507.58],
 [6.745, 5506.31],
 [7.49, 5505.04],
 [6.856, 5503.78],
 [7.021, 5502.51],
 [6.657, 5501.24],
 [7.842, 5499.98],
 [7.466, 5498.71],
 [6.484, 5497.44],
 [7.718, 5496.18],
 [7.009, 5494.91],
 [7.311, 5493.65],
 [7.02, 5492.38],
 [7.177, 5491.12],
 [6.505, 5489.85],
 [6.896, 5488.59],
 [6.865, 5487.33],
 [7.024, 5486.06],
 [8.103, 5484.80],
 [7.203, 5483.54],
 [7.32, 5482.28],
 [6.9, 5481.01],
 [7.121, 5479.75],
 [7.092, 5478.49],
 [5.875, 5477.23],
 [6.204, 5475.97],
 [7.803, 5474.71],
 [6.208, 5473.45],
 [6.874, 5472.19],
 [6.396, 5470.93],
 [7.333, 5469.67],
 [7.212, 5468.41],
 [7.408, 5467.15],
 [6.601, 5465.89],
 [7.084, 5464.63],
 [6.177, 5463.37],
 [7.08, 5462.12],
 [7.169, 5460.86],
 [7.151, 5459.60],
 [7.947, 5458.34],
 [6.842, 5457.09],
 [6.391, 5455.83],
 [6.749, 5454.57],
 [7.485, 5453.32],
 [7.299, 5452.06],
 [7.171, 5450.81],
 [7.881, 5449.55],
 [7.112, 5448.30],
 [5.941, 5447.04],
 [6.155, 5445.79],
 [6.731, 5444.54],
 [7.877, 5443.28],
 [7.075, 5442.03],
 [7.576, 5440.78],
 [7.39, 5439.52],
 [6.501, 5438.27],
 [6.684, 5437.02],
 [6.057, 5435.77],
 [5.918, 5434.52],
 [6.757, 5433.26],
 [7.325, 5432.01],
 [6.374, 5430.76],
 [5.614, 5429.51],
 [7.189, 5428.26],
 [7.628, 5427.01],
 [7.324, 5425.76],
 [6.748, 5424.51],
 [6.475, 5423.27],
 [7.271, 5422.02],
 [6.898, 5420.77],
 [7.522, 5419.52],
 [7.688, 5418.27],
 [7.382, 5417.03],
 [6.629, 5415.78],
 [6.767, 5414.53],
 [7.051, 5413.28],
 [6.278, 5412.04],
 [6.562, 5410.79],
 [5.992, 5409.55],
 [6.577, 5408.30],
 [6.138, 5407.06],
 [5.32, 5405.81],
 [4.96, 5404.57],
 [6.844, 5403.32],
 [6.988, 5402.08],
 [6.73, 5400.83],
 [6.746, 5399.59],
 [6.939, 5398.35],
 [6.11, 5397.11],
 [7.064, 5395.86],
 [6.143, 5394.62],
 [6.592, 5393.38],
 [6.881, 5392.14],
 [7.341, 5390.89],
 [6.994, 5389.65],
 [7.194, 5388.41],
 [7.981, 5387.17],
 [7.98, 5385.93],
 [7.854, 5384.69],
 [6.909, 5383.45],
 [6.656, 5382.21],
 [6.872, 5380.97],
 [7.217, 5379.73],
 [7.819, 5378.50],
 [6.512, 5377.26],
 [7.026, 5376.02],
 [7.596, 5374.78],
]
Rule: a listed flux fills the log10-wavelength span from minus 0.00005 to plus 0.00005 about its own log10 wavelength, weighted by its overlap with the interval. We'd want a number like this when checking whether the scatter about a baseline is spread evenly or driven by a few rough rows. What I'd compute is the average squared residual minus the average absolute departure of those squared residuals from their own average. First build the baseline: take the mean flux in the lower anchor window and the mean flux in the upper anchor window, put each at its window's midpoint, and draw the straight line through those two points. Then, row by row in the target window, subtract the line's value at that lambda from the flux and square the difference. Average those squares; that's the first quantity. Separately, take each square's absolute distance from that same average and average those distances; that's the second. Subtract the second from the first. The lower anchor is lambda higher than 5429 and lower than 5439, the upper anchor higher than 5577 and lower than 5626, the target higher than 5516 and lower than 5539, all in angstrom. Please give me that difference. 0.16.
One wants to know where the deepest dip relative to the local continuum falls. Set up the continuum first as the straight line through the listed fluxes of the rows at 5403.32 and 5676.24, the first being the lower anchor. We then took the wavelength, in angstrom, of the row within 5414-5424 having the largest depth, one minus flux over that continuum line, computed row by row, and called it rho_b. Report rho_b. 5423.27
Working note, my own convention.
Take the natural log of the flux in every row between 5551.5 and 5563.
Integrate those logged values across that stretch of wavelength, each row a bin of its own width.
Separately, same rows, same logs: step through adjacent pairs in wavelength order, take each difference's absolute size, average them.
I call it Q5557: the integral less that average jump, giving 22.3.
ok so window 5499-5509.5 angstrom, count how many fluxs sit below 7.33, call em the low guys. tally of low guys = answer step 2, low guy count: 6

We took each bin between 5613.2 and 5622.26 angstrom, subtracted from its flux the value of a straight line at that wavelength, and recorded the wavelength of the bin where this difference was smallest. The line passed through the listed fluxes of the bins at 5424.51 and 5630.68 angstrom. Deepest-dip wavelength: 5615.14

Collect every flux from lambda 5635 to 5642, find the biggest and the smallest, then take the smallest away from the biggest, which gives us 1.2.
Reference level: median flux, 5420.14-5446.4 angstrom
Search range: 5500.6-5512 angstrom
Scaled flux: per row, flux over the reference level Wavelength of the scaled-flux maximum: 5505.04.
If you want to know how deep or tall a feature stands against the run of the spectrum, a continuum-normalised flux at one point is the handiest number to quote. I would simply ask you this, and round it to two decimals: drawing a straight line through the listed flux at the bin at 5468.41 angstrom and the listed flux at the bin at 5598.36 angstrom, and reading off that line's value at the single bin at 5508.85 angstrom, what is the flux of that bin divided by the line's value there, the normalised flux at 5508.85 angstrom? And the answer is 1.00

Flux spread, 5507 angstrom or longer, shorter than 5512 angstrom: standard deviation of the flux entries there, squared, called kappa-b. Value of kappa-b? 0.01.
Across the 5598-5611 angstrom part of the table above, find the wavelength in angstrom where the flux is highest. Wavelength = 5607.39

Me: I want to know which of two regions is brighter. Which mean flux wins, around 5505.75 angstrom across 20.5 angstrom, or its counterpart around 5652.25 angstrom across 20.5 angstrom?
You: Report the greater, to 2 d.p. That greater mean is 7.05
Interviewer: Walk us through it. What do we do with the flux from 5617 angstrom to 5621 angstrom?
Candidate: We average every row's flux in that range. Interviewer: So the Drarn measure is 7.01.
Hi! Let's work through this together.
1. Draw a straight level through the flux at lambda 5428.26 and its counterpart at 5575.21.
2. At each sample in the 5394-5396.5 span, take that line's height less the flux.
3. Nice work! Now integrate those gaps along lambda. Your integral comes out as 1.6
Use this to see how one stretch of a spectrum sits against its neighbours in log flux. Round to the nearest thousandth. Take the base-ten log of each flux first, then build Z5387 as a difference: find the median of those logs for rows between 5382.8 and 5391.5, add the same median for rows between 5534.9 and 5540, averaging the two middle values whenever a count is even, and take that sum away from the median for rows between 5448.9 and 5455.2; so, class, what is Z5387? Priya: -0.867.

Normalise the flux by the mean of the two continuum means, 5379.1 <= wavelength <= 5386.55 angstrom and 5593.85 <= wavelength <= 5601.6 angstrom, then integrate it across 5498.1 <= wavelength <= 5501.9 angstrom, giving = 4.0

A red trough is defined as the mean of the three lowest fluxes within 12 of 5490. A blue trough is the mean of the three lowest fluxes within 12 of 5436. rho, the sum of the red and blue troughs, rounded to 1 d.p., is 12.4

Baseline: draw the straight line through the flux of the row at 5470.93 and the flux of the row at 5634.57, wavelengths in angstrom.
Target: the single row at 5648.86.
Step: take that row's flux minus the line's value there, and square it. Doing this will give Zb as 0.0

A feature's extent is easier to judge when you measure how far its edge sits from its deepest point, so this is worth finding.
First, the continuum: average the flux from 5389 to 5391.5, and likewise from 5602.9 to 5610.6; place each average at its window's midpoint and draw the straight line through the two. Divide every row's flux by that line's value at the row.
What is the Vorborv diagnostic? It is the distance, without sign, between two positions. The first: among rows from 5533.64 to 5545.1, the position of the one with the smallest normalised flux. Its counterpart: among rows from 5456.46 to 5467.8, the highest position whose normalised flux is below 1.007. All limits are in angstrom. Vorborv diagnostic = 74.8 angstrom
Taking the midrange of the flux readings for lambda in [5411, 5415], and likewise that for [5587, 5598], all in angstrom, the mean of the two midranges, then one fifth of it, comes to 1.33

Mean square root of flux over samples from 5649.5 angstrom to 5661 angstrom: 2.65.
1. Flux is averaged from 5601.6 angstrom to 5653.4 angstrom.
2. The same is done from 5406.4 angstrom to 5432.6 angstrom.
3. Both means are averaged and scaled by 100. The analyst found 697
